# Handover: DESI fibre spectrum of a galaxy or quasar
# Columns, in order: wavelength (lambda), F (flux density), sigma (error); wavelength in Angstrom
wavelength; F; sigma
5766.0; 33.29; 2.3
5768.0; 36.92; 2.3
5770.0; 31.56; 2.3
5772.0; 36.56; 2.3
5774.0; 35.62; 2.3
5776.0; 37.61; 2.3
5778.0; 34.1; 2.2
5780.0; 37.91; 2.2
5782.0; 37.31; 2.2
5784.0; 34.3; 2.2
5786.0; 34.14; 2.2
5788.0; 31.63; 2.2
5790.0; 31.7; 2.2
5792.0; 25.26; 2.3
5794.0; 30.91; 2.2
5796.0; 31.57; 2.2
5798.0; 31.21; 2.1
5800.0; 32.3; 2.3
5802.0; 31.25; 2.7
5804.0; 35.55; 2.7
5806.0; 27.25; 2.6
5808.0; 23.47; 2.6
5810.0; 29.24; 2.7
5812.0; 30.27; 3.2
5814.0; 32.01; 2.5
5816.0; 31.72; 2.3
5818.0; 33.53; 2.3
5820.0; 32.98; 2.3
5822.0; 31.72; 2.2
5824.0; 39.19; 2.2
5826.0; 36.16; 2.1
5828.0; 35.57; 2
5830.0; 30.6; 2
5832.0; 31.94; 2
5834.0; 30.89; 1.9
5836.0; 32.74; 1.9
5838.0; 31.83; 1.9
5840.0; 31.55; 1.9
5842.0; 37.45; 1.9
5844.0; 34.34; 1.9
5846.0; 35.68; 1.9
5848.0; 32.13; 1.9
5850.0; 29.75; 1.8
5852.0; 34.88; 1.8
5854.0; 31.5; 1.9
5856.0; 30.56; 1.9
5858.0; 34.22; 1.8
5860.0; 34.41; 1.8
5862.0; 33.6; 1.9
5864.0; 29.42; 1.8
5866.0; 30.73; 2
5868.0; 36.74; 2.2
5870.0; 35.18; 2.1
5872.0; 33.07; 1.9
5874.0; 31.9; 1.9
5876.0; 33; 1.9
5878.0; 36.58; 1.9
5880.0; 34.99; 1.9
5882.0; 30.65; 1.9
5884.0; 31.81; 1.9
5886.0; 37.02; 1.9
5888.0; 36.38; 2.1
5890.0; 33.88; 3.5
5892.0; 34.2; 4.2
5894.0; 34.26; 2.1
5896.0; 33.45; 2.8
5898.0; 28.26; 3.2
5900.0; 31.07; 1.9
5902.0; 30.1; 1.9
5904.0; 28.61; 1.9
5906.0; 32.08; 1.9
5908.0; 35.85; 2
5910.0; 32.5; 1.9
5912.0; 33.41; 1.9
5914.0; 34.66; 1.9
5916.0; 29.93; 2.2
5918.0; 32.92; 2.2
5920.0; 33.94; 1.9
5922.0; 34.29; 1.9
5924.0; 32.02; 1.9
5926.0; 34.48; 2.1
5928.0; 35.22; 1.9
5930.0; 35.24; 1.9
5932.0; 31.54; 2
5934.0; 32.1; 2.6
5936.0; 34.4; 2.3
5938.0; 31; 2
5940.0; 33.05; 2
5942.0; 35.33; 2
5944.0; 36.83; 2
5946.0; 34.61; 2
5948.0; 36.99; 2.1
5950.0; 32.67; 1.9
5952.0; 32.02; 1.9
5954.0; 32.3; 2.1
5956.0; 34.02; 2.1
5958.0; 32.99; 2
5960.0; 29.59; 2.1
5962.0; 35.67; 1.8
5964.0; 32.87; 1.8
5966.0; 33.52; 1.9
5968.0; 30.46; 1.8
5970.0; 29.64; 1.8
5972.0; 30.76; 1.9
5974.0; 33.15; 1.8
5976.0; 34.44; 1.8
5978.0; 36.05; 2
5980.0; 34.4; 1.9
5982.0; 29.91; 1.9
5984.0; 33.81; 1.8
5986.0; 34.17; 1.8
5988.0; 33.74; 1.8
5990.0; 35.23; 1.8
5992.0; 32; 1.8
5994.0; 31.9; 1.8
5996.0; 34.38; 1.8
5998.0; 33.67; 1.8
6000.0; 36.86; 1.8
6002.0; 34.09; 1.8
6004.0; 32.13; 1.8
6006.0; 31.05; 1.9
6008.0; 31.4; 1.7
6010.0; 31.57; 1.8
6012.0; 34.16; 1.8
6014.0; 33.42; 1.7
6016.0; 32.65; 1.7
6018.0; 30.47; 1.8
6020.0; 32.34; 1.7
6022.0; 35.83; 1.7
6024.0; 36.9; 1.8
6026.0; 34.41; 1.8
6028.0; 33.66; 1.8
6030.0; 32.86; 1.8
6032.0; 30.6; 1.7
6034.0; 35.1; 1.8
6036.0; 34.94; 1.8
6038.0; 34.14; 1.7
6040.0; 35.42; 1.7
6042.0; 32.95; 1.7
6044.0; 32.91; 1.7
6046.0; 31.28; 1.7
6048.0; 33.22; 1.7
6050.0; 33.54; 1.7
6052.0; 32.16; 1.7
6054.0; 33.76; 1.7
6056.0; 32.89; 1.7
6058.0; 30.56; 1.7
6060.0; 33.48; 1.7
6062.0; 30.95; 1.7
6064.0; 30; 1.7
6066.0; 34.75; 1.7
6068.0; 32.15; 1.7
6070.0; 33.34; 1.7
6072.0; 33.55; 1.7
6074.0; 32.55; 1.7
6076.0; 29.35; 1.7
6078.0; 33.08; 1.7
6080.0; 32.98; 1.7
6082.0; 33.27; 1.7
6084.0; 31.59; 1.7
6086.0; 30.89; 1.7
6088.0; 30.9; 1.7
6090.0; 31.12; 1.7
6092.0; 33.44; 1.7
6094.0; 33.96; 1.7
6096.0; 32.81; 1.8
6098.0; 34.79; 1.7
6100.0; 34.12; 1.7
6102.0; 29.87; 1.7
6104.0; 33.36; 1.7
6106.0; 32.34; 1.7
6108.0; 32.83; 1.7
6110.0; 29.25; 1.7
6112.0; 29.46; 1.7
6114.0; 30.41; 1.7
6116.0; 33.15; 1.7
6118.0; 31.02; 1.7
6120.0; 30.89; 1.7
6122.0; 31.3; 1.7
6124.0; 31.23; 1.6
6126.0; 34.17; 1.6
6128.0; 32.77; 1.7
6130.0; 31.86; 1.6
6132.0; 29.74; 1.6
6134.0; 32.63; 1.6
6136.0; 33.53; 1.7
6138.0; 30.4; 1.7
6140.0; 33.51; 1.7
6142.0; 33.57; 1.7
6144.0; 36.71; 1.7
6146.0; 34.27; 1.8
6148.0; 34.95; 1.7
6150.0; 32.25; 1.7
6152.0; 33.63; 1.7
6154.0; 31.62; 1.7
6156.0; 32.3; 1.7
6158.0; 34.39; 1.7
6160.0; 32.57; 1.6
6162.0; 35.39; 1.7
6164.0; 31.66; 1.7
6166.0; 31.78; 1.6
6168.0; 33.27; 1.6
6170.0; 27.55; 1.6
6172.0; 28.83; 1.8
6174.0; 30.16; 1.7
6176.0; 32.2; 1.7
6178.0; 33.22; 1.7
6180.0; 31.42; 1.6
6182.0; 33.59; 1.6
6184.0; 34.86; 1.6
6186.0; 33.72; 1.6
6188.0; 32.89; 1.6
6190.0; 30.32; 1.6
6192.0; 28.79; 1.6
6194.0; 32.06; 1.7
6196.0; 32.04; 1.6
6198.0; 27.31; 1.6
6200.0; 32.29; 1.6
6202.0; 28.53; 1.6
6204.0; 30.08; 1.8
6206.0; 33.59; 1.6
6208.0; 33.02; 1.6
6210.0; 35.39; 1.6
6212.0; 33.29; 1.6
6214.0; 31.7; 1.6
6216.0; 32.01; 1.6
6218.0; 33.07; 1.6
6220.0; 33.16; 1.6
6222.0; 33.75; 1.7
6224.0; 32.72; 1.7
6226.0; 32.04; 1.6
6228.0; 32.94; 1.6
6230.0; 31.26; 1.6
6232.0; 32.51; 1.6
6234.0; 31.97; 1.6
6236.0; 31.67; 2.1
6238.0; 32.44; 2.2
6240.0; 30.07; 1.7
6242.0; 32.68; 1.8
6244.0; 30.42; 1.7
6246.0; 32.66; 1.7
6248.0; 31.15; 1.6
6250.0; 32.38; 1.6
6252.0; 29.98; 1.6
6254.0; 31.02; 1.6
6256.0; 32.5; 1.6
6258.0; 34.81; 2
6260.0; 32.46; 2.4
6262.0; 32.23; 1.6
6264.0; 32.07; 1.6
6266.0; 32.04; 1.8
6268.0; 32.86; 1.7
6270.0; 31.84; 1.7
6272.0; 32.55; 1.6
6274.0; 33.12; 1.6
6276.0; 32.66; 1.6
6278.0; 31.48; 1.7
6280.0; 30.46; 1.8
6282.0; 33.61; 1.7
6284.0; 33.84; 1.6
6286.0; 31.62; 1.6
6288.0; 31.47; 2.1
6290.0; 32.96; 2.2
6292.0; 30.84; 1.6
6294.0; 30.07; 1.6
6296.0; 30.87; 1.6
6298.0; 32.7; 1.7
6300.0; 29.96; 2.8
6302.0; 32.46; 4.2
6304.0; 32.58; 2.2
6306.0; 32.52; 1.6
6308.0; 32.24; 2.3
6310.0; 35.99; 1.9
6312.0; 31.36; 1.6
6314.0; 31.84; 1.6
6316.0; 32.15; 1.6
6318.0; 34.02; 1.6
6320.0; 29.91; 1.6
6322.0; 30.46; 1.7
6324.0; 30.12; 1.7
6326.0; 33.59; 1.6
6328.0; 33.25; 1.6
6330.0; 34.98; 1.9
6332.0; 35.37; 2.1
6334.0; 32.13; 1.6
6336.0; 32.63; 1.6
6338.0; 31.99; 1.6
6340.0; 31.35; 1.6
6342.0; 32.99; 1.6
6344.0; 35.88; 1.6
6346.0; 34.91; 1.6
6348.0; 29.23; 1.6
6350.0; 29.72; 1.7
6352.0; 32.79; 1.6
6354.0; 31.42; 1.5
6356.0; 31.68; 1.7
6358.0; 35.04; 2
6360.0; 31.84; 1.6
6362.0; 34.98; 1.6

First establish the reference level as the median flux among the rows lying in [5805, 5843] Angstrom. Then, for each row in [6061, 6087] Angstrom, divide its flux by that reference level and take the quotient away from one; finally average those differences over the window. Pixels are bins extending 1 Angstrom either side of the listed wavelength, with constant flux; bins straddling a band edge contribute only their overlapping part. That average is -0.01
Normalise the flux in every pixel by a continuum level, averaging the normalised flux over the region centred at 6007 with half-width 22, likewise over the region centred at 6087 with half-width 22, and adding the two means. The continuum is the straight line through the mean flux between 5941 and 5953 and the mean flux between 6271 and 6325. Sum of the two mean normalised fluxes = 1.94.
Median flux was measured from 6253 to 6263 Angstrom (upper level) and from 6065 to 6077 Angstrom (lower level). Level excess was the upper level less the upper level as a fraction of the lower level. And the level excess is 31.5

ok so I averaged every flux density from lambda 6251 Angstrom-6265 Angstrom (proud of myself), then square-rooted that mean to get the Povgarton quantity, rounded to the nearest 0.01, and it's 5.67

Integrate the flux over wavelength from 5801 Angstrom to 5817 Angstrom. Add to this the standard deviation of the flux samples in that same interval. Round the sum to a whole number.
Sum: 485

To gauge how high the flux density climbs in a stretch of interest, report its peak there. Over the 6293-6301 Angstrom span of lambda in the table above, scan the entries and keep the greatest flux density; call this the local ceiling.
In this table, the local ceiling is 32.7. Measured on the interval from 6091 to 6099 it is 34.79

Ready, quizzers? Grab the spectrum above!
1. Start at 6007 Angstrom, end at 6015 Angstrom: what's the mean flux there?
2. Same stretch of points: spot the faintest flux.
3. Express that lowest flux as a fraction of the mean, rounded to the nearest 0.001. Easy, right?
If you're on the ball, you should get 0.962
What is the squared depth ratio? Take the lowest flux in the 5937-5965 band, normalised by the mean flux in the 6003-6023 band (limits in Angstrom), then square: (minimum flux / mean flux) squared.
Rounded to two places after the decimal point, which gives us 0.83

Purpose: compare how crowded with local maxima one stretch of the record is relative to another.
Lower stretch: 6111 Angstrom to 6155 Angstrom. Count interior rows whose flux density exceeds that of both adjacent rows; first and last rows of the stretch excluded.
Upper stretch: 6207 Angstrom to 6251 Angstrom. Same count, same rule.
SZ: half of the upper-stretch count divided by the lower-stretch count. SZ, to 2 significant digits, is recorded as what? 0.50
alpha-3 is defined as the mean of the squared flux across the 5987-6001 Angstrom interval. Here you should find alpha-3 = 1156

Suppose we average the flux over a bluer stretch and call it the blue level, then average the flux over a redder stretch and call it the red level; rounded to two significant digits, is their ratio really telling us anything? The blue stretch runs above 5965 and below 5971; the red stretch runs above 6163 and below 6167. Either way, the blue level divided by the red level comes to 0.98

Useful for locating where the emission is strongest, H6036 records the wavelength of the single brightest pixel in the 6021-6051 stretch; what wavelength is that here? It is 6024.0 Angstrom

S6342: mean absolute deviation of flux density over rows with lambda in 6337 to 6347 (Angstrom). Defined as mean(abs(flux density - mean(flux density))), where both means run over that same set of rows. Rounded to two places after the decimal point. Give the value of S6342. 1.58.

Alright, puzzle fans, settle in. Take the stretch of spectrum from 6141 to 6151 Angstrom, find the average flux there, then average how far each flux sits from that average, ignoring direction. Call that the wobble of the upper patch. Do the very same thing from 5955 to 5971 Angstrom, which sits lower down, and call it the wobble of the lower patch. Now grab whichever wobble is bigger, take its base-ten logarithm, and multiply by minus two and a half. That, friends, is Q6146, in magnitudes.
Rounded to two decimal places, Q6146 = -0.66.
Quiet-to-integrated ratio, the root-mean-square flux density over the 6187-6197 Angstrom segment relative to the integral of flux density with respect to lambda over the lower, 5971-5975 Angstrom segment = 0.245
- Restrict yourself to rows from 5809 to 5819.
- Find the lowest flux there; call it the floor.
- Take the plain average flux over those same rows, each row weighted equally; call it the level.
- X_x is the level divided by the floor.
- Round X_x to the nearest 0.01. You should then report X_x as 1.07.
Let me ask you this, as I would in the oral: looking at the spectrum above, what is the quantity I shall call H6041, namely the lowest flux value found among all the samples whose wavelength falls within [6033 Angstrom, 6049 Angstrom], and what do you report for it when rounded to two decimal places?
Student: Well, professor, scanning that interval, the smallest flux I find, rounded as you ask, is 31.28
